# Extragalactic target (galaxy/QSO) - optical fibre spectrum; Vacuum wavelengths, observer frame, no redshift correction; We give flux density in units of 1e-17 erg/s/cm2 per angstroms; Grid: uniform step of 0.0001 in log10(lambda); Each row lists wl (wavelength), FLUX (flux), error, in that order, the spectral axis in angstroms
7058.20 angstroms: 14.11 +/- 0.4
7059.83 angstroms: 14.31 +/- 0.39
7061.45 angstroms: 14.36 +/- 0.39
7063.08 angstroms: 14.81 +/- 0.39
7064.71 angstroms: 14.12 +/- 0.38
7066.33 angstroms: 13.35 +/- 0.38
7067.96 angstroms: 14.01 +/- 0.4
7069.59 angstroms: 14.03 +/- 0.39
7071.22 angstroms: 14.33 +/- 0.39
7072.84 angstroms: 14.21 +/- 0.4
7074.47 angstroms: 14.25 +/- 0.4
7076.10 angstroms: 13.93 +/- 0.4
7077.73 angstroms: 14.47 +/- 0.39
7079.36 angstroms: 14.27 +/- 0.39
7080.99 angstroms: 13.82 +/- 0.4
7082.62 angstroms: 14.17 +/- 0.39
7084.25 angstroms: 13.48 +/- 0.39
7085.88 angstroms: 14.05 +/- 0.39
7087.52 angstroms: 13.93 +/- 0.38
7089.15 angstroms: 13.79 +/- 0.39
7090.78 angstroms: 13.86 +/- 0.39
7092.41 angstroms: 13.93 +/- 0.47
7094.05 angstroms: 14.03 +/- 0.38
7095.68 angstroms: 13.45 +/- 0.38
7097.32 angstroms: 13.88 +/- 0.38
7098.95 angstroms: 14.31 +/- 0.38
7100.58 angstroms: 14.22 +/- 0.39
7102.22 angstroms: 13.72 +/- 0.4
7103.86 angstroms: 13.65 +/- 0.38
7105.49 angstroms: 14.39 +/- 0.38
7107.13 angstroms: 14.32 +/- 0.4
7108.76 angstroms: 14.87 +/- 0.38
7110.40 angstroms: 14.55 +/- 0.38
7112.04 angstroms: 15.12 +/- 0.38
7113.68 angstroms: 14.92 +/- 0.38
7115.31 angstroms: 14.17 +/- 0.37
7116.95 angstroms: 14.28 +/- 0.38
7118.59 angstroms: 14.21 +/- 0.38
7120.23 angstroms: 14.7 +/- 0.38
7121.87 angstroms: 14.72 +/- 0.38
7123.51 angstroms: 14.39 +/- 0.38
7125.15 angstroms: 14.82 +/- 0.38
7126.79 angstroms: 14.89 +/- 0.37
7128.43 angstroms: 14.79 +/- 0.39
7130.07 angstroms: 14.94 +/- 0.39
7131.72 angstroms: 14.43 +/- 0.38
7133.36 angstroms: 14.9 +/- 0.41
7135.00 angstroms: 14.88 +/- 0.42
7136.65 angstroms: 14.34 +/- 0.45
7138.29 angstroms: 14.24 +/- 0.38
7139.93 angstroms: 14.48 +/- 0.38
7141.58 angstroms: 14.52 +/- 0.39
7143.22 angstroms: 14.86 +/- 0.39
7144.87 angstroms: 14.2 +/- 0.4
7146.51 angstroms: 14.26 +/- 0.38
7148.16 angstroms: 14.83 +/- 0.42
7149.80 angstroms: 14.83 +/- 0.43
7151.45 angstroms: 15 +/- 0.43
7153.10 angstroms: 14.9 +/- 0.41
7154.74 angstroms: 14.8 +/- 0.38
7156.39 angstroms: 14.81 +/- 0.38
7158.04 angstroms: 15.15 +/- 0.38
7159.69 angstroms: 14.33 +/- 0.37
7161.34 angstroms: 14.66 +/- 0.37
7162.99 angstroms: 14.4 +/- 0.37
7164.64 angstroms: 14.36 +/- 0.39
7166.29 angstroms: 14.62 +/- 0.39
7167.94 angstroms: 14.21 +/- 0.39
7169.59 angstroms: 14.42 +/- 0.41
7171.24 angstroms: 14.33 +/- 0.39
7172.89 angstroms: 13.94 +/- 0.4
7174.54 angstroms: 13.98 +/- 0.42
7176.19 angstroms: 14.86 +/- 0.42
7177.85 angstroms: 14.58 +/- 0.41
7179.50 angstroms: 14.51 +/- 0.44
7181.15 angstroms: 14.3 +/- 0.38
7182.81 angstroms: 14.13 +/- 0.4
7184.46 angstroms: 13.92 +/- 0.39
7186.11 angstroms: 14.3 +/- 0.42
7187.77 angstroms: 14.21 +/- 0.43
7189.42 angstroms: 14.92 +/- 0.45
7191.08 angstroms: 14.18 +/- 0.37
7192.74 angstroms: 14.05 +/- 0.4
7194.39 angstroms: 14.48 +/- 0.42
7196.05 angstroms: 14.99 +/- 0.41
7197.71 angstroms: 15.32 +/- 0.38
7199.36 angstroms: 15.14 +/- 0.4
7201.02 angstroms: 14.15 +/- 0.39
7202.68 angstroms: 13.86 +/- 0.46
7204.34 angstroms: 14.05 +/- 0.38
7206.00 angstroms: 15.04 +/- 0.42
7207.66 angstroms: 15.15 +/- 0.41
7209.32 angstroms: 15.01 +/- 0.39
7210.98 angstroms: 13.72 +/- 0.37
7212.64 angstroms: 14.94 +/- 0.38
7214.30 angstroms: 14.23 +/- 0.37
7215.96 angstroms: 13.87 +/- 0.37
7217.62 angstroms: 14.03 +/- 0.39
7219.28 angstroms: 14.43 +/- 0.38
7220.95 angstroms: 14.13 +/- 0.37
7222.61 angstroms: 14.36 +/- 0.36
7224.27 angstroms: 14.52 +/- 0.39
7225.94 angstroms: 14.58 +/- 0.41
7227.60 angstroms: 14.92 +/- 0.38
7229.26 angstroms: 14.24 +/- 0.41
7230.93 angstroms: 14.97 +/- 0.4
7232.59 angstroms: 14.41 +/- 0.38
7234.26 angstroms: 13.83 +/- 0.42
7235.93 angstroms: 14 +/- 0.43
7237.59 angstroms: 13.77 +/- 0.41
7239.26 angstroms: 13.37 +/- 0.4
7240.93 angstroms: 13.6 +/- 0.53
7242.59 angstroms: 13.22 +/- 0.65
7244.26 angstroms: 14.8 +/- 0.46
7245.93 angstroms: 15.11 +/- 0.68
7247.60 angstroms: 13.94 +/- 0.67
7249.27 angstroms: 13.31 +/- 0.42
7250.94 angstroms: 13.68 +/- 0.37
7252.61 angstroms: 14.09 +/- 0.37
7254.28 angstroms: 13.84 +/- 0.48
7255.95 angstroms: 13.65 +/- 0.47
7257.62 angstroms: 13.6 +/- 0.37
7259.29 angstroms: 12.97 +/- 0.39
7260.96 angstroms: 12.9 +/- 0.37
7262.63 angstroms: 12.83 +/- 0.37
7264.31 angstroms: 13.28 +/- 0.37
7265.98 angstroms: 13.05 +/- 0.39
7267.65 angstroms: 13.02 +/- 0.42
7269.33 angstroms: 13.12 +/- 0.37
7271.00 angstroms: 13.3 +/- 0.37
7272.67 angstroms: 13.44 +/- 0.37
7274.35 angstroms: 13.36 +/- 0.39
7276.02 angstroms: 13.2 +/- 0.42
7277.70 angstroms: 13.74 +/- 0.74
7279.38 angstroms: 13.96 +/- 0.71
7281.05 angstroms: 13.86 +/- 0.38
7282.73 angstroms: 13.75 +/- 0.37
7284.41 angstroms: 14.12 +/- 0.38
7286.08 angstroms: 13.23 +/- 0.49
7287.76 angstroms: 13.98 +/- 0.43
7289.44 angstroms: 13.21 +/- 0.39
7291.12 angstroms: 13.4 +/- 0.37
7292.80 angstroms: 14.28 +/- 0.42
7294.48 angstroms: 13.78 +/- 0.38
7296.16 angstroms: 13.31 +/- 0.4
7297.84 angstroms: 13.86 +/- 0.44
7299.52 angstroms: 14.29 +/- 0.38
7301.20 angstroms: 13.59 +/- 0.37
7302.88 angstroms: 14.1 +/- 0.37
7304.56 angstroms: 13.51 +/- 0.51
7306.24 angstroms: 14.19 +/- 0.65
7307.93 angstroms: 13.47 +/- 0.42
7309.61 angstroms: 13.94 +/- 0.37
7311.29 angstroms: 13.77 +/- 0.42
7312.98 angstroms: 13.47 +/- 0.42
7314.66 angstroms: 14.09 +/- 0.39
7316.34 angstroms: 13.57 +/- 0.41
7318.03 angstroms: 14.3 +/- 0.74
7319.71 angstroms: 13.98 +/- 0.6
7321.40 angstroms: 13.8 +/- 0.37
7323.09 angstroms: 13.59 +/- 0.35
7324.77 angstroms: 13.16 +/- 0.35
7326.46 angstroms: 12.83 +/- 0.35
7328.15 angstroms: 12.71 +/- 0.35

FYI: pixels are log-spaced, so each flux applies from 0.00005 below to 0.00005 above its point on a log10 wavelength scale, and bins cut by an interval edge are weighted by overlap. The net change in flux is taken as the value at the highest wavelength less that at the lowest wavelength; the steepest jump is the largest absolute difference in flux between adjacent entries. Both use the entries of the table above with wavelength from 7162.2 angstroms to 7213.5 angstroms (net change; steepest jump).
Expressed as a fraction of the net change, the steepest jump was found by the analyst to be 2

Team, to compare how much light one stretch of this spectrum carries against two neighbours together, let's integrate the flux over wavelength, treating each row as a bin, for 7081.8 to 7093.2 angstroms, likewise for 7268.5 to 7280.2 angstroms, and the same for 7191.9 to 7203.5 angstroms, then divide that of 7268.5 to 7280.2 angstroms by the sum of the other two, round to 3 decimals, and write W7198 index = 0.481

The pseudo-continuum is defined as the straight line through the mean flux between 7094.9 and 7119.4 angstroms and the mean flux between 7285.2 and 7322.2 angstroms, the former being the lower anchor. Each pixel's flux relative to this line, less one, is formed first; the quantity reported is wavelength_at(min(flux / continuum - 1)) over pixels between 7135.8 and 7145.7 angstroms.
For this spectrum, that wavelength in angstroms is 7144.87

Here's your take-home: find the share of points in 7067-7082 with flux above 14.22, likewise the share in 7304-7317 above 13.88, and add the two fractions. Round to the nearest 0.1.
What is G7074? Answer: 0.8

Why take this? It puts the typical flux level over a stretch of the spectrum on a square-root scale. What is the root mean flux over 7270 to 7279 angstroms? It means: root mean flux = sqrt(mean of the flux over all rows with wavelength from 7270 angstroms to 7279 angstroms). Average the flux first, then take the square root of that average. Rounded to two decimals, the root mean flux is 3.66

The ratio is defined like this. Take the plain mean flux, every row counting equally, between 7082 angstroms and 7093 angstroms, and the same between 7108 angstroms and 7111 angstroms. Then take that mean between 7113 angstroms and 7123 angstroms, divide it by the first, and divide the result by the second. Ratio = 0.0710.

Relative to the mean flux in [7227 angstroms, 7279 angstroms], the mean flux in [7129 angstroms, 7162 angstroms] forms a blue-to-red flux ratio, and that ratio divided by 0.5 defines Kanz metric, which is 2.14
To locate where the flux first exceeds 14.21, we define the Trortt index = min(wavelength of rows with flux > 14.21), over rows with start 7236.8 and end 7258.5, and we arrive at 7244.26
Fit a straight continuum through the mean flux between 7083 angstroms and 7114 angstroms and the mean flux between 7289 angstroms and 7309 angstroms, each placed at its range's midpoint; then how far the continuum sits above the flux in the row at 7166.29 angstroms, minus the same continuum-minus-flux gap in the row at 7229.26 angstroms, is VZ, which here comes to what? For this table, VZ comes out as -0.3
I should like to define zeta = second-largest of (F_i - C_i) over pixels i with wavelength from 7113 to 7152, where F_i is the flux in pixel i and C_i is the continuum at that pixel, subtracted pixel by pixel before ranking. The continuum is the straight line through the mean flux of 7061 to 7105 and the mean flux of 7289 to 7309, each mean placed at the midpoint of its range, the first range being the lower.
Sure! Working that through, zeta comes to 0.98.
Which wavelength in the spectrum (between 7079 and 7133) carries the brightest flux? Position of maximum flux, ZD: 7112.04 angstroms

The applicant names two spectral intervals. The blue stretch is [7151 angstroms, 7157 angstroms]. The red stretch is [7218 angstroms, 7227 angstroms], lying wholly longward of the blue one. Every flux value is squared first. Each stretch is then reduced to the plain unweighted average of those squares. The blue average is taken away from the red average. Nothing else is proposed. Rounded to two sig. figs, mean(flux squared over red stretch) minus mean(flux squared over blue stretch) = -14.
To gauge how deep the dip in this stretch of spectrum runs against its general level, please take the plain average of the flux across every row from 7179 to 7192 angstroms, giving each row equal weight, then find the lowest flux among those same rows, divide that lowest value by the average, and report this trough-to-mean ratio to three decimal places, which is 0.973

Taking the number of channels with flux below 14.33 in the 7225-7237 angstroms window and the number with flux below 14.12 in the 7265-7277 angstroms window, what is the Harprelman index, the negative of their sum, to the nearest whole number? -10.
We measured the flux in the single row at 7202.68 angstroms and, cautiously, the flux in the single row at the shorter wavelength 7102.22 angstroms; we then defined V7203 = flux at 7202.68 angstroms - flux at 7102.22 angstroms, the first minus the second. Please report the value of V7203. 0.1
